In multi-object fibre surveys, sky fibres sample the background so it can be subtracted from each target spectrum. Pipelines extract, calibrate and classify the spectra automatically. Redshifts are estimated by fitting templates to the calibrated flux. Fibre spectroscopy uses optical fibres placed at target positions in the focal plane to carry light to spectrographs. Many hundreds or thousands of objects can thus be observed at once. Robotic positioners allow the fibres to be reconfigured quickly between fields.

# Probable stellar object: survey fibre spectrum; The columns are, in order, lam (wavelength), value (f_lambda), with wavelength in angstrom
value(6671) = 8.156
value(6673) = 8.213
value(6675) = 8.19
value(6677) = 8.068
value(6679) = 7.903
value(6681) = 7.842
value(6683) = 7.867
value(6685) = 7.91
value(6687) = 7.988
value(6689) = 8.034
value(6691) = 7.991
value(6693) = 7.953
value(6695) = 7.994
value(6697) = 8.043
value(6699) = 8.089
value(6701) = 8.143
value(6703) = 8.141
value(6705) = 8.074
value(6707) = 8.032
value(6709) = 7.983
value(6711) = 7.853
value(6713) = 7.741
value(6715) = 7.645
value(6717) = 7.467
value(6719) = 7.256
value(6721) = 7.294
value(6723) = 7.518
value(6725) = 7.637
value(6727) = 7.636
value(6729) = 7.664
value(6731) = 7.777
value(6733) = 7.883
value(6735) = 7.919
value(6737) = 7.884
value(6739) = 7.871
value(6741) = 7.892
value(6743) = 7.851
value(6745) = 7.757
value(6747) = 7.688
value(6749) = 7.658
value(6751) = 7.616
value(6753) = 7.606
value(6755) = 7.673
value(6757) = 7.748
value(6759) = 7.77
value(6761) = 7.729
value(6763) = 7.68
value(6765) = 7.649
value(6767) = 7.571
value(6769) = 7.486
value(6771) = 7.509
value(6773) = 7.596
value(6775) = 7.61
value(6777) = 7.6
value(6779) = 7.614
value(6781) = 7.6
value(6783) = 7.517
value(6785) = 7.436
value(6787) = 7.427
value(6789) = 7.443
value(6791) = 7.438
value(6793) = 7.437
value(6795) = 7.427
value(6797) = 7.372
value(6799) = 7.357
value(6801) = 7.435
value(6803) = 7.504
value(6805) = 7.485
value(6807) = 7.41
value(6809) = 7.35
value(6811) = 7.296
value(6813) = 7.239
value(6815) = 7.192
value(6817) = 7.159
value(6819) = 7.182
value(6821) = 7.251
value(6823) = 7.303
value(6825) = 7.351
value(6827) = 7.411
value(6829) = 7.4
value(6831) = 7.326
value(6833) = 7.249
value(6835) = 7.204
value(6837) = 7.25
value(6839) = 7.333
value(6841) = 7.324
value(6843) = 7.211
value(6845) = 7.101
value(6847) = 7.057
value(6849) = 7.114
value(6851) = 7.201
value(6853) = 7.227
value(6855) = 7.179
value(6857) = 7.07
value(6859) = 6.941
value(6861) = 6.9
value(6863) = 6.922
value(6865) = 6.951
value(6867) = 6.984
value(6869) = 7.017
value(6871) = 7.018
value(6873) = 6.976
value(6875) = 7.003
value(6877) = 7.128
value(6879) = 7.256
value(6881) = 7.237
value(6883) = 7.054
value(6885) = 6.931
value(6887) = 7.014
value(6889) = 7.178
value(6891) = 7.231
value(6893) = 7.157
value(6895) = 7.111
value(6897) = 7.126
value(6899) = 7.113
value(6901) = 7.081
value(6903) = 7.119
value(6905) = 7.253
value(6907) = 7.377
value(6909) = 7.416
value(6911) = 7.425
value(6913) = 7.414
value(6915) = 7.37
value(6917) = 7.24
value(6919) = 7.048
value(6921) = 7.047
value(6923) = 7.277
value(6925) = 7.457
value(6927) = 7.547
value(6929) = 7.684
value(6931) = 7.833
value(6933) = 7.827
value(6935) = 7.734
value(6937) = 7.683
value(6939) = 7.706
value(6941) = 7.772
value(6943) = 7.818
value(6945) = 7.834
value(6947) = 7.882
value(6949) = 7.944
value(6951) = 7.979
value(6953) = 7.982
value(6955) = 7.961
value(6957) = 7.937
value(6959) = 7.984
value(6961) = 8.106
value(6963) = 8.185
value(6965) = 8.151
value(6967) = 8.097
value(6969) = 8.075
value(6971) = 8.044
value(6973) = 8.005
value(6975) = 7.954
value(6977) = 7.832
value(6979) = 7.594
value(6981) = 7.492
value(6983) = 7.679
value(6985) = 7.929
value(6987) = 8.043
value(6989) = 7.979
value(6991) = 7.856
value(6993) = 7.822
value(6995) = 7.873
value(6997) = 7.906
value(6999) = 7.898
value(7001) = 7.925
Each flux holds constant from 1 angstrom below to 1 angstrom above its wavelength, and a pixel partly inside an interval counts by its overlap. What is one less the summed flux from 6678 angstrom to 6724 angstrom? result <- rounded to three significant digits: -180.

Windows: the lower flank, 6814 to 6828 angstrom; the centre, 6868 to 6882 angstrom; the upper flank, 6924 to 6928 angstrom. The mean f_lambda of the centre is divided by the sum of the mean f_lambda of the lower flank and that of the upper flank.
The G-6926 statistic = 0.480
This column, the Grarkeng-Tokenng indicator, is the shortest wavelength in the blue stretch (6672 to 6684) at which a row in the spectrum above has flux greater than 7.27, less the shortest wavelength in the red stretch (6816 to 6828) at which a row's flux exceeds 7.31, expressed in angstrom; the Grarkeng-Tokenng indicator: -152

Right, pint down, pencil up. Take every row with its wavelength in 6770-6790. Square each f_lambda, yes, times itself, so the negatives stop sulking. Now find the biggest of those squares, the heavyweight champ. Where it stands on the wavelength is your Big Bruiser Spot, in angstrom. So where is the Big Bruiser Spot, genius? 6779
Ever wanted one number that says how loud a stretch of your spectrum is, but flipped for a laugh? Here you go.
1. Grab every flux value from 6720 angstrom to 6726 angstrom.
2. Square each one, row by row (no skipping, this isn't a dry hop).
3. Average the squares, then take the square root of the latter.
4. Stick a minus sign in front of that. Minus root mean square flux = -7.48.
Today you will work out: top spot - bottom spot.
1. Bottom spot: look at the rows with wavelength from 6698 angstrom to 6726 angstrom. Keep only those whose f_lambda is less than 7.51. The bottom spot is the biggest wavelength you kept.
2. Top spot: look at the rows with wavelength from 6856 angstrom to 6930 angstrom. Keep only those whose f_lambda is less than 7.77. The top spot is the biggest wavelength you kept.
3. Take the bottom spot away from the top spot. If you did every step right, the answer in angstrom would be 208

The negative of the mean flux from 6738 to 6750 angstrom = -7.79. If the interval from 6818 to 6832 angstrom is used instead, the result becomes -7.32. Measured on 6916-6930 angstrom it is -7.33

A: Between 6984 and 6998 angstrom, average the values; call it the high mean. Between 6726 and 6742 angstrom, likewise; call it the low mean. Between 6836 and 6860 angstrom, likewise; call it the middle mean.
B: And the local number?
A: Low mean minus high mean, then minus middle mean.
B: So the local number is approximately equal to -7.27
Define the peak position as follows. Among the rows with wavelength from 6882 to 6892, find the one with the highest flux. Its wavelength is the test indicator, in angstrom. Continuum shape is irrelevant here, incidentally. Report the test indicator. 6891 angstrom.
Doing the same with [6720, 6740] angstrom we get 6735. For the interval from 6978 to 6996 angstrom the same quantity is 6987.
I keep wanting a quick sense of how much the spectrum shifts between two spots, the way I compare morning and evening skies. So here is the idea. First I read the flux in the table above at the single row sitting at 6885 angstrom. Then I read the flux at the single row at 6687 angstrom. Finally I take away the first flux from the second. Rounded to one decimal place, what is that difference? 1.1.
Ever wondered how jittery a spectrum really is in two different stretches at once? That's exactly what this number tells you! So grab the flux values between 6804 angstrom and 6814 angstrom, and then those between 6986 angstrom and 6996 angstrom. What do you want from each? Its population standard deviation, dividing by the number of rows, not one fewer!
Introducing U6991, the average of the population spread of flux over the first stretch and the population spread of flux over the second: 0.08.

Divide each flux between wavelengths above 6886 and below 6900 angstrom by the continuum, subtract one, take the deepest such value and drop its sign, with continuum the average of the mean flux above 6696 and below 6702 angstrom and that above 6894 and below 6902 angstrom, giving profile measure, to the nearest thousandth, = 0.077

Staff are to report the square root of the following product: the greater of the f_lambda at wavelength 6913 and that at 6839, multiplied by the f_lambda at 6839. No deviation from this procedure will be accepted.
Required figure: 7.37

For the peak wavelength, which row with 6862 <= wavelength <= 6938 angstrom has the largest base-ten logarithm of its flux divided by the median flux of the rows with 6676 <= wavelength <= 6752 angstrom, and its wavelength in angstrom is 6931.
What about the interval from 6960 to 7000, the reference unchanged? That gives 6963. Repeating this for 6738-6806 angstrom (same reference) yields 6741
